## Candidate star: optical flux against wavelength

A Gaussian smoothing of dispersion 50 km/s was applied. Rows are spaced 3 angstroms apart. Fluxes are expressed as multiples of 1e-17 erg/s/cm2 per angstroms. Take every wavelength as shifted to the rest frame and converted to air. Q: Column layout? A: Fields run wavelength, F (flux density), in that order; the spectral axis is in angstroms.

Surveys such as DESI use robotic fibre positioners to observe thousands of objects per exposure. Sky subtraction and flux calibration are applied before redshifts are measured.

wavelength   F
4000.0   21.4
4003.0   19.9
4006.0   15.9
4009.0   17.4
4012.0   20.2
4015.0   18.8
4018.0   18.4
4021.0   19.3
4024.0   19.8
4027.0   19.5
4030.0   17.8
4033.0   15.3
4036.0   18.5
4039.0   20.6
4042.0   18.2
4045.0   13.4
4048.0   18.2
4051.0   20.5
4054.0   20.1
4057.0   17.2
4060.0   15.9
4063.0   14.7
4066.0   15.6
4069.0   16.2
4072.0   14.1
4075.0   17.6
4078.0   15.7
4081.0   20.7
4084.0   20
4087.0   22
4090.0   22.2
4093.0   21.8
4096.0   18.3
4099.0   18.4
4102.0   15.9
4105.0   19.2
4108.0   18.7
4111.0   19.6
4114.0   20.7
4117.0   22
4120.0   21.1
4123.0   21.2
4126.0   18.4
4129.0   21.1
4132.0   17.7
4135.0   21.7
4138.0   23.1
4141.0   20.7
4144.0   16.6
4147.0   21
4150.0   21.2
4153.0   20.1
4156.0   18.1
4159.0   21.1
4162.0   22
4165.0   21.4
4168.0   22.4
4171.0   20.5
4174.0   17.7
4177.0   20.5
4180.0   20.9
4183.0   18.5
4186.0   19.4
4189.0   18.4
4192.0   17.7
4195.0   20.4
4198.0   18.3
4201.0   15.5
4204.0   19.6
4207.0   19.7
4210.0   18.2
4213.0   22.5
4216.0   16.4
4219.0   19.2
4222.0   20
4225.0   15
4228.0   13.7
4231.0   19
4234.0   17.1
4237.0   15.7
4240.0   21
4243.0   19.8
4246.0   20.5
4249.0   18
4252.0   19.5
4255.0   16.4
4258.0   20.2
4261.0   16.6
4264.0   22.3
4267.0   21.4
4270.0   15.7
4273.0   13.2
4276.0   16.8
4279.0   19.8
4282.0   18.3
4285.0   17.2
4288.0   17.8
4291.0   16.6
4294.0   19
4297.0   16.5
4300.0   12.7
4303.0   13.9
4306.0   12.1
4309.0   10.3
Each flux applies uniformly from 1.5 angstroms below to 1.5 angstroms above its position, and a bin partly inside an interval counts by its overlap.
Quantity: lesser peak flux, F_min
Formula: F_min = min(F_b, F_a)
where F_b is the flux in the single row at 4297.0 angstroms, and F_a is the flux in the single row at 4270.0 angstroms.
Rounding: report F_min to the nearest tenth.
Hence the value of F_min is 15.7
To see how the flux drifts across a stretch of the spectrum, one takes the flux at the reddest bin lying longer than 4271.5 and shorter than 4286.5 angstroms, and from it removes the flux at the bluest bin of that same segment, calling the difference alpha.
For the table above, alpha 4.0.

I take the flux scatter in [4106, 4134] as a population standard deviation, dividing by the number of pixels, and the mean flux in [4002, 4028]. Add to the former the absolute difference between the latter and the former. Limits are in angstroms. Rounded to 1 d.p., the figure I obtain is 18.8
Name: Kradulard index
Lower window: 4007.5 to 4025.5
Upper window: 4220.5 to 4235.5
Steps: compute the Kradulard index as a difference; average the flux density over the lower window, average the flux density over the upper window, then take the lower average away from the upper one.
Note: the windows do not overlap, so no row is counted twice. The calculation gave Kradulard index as -2.0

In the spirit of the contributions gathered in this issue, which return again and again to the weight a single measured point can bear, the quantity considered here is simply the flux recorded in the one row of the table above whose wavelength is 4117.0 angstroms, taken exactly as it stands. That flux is 22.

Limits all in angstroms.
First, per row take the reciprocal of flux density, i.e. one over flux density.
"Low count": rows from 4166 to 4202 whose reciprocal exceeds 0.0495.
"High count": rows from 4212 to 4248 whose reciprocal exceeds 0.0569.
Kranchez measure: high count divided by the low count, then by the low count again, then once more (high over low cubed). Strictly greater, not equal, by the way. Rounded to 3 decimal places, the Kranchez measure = 0.015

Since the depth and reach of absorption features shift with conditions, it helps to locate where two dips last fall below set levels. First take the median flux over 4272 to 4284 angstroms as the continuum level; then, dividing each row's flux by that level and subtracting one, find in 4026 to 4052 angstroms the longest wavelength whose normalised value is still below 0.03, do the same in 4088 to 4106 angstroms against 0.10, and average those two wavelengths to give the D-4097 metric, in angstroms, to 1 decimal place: 4075.0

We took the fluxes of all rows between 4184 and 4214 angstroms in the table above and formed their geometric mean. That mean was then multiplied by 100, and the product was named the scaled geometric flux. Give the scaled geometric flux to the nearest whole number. 1889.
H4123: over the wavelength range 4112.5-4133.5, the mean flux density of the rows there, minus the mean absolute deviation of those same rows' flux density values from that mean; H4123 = 19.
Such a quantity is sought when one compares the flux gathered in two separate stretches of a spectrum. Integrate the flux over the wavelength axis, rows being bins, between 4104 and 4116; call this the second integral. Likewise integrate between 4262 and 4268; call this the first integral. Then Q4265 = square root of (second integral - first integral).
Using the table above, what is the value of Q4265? 10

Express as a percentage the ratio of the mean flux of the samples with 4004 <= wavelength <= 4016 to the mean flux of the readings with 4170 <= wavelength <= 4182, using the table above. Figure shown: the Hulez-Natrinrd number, 91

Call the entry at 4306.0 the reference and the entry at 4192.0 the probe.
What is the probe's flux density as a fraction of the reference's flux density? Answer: 1.5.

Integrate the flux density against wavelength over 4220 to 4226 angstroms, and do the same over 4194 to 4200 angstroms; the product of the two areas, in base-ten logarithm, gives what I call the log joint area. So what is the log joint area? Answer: 4.09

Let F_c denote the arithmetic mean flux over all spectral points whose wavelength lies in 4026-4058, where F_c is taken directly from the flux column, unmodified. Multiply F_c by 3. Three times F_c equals 54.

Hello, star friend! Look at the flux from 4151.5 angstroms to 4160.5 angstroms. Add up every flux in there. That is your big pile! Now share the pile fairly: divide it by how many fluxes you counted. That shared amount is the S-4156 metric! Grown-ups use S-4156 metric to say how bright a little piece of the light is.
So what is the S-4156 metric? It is 19.8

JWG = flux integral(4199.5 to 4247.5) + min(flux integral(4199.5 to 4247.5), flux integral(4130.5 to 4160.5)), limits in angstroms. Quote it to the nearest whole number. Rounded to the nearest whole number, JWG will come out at 1483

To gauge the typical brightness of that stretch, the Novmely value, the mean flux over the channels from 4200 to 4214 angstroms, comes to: 19.1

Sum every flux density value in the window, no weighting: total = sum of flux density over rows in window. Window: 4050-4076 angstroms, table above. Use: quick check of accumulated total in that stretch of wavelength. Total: 152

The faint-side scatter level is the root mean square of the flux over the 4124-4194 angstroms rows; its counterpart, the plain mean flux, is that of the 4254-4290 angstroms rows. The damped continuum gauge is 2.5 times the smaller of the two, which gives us 44.9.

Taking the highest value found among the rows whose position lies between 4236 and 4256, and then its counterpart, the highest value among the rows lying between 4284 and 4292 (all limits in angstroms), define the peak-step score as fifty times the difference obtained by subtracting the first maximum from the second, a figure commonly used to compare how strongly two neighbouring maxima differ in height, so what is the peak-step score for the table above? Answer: -160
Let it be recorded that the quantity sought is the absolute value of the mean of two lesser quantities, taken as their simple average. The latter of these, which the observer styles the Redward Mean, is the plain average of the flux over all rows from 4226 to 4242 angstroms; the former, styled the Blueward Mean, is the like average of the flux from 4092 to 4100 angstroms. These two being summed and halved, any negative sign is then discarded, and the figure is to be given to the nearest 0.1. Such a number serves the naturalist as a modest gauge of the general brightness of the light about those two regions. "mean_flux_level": 18.4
